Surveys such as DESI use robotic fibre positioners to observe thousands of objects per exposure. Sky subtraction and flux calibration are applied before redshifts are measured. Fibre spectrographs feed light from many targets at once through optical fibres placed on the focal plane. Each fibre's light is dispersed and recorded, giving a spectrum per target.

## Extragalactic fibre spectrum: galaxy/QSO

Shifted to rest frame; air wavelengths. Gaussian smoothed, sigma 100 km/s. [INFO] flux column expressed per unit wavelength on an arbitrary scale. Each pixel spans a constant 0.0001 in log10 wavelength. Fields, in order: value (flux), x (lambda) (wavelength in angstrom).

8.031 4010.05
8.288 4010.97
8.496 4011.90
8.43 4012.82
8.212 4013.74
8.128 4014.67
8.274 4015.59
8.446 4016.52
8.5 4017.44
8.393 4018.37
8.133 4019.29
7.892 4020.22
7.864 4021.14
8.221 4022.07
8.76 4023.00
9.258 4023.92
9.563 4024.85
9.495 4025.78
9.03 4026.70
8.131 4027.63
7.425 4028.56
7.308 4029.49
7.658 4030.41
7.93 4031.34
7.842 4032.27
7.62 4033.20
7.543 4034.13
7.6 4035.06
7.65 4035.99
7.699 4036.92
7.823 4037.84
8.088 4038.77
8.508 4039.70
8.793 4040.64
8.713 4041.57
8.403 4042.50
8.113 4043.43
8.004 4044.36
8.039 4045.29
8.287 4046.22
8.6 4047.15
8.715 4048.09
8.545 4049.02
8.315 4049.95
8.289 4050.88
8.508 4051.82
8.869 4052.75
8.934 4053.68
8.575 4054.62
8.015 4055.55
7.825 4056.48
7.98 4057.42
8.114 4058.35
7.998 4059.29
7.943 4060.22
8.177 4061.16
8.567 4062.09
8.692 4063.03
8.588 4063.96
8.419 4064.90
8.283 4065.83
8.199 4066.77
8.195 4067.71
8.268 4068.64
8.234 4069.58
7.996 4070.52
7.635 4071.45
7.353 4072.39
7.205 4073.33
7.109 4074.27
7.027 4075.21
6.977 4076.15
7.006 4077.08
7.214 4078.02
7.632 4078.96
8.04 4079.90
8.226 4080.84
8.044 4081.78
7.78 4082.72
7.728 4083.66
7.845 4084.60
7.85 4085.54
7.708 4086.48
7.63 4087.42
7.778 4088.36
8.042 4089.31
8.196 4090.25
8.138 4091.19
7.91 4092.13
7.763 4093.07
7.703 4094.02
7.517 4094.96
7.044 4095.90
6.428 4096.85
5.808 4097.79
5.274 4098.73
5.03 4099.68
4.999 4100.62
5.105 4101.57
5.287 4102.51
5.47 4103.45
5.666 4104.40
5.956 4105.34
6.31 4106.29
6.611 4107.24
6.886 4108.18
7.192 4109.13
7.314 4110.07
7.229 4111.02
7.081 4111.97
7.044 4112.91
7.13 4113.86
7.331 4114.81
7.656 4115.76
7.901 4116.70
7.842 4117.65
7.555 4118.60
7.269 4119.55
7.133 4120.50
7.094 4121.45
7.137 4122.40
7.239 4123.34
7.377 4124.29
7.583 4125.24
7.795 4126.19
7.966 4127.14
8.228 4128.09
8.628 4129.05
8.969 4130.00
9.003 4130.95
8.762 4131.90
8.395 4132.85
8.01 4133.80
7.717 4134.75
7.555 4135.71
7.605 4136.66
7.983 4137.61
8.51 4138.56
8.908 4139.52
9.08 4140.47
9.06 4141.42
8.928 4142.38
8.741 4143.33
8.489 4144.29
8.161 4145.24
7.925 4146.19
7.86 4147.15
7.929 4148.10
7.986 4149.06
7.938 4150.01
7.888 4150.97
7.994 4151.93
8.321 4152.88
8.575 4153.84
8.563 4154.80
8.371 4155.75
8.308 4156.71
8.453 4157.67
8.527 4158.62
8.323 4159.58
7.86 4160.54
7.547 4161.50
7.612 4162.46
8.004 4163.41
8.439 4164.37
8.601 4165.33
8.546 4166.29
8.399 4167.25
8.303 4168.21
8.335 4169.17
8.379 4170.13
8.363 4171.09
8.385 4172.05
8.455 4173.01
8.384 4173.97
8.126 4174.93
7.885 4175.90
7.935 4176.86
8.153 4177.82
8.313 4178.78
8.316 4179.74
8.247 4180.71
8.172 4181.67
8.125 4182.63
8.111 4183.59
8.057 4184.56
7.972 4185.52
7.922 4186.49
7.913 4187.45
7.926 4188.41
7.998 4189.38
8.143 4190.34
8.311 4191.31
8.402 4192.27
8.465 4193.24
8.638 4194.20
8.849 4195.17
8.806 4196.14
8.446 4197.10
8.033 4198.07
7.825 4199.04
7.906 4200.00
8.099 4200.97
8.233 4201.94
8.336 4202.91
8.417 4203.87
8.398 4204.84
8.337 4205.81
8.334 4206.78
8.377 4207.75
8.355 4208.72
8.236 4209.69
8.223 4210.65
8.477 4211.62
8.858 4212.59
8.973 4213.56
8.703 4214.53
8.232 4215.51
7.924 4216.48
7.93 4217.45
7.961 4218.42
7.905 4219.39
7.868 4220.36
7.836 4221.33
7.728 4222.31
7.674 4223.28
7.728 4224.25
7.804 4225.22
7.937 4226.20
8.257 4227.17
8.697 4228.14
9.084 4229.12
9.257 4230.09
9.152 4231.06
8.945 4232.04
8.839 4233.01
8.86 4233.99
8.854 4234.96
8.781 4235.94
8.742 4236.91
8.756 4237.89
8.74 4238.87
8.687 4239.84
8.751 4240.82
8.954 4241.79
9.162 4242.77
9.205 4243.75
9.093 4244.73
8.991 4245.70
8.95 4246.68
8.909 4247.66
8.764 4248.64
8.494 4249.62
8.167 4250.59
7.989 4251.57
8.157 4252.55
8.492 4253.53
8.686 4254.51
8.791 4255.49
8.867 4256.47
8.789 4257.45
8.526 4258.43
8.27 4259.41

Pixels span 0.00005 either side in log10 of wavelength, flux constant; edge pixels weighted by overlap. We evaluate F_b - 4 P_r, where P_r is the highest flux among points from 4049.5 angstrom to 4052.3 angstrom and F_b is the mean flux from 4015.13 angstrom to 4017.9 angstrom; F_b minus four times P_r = -25.6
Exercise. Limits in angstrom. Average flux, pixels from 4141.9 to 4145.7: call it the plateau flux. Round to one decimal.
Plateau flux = 8.6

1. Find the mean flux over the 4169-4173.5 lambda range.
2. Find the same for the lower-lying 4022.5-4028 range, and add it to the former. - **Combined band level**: 17.4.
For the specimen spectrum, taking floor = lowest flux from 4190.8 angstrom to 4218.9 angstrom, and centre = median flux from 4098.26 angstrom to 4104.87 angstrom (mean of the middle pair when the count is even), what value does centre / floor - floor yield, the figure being -7.2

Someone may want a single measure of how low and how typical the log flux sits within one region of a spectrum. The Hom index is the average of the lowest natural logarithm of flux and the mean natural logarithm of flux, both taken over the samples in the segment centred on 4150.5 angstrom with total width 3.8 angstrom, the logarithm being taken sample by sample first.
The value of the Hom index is 2.07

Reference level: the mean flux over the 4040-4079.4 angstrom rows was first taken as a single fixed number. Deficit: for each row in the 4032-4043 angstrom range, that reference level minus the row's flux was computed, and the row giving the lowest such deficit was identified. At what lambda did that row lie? 4040.64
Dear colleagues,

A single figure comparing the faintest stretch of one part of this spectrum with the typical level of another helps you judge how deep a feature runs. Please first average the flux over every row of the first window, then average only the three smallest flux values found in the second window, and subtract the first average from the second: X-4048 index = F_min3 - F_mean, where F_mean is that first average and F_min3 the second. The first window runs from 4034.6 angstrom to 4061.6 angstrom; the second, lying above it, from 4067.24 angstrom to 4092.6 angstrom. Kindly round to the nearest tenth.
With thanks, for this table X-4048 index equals -1.2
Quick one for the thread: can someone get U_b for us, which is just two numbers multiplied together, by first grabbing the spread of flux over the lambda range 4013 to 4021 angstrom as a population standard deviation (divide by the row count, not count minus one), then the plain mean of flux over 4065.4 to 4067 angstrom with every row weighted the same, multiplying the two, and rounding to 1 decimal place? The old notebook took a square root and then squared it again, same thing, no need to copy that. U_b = 1.5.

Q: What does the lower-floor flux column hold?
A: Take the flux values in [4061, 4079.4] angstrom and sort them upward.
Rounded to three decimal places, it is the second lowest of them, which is 7.006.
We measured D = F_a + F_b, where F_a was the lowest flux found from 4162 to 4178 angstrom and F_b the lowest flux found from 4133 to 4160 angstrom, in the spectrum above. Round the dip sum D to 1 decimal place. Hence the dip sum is 15.2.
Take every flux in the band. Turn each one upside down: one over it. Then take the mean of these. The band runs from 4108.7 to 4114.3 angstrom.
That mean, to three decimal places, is 0.140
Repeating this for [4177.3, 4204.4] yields 0.122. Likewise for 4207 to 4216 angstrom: 0.118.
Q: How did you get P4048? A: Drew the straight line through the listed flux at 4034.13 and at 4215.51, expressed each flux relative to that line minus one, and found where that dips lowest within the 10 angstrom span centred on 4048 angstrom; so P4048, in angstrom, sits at 4044.36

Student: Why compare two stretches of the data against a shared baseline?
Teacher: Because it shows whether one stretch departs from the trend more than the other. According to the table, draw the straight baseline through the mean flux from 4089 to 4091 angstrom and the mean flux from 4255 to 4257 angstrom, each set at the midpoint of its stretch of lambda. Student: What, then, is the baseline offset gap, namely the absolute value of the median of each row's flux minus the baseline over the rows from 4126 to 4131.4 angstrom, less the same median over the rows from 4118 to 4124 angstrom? 1.2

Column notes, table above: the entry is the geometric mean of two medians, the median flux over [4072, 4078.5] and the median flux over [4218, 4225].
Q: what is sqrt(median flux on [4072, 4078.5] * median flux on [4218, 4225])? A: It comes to 7.46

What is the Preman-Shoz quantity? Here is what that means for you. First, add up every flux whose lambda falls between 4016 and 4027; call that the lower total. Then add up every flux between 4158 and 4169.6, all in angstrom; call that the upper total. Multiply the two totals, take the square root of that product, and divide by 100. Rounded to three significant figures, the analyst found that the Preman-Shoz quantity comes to 1.01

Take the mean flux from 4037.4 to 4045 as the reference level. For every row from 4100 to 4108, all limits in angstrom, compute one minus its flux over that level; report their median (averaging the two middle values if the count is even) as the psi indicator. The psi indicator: 0.33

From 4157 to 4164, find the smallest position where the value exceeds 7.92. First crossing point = 4157.67 angstrom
